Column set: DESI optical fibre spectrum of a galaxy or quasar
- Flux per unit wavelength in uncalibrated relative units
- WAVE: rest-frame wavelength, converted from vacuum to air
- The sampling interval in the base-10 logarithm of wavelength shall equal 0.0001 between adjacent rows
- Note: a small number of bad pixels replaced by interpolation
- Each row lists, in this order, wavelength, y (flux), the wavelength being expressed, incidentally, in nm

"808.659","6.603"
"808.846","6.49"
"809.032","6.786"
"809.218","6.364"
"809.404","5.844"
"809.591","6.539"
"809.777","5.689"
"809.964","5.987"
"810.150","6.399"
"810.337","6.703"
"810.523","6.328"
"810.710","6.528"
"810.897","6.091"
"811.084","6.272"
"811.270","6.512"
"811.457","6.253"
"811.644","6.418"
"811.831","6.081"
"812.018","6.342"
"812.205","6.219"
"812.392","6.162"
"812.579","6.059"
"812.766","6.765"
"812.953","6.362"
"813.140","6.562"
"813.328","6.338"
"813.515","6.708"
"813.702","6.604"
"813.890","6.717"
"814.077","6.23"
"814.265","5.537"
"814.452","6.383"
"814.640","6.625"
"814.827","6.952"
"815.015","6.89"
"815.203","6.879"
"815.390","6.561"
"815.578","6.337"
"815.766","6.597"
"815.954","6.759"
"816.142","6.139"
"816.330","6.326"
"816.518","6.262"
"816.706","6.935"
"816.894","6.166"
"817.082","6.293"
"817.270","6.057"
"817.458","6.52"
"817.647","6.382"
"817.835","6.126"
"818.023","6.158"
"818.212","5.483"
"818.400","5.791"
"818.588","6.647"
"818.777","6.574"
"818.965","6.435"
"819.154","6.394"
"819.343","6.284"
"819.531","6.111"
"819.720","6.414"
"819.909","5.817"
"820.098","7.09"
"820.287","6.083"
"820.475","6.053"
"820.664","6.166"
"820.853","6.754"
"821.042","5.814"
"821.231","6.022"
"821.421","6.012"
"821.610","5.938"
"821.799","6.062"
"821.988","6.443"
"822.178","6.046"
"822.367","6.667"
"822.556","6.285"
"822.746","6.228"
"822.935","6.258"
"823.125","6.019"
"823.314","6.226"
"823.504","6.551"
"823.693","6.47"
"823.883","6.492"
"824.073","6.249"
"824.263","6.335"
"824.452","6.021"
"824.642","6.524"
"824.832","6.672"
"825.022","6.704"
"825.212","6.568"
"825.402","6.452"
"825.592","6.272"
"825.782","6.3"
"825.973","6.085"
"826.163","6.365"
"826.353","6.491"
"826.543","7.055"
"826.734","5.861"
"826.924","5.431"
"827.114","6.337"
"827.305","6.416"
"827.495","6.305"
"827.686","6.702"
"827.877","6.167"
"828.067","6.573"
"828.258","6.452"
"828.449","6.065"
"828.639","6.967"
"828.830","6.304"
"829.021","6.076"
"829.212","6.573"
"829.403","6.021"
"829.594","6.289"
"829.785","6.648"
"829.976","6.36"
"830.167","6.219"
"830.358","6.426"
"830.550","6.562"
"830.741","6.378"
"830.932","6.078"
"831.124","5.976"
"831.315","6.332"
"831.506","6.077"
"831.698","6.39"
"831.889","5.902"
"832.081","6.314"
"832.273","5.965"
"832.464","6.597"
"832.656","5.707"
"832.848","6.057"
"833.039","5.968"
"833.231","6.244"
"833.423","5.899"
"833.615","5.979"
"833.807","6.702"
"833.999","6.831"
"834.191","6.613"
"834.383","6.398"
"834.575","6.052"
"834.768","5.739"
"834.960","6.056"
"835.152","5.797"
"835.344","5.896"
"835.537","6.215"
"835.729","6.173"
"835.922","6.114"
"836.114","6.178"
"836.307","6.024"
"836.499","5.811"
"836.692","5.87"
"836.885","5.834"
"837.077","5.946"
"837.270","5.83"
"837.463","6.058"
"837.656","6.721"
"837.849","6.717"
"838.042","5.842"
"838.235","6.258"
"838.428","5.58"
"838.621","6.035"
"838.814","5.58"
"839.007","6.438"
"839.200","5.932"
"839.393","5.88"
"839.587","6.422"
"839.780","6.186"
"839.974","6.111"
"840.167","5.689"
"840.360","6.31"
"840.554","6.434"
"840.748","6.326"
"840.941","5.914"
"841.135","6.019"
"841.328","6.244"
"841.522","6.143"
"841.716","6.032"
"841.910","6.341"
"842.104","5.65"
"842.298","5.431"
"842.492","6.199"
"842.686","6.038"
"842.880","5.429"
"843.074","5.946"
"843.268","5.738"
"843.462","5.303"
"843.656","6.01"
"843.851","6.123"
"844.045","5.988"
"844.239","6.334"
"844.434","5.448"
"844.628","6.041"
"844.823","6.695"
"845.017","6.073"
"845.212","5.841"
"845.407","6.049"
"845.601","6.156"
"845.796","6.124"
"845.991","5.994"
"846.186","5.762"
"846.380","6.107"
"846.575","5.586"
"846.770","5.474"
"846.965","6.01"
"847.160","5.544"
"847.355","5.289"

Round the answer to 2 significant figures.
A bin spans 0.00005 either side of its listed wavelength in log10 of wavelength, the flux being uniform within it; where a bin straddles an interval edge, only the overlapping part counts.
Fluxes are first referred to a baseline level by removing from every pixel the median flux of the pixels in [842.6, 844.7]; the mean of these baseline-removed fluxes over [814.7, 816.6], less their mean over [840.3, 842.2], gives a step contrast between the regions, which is 0.43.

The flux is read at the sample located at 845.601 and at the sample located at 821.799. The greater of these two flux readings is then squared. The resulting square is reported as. 38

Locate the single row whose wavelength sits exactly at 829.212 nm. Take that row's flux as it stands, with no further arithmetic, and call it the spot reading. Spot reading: 6.573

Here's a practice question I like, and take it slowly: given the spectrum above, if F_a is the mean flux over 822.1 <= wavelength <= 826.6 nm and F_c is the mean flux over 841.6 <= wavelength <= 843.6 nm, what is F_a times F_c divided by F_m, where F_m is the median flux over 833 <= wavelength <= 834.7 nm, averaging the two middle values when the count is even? 5.95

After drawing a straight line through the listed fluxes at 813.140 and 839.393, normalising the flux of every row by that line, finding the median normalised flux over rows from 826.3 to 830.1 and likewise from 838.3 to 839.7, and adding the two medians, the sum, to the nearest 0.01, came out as 2.04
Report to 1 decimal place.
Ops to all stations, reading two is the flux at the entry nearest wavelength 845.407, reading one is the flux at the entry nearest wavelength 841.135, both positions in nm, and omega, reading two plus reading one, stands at 12.1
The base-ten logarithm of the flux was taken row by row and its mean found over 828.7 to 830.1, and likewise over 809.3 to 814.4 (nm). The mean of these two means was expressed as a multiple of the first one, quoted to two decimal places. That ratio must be 1.00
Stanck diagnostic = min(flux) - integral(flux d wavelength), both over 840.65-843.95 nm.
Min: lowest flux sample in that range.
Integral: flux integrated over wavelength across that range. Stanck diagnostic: -14.3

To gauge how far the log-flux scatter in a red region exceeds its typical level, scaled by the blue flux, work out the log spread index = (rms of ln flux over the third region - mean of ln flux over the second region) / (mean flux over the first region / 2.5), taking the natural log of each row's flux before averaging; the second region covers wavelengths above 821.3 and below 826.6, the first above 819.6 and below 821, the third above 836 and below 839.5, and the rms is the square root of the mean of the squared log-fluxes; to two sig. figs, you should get -0.020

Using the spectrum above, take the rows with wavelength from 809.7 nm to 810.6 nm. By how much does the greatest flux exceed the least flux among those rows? 1.01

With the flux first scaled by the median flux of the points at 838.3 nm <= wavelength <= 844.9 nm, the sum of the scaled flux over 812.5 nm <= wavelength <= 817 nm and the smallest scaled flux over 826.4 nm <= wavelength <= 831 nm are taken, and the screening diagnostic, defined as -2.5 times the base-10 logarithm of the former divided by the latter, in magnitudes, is -3.64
